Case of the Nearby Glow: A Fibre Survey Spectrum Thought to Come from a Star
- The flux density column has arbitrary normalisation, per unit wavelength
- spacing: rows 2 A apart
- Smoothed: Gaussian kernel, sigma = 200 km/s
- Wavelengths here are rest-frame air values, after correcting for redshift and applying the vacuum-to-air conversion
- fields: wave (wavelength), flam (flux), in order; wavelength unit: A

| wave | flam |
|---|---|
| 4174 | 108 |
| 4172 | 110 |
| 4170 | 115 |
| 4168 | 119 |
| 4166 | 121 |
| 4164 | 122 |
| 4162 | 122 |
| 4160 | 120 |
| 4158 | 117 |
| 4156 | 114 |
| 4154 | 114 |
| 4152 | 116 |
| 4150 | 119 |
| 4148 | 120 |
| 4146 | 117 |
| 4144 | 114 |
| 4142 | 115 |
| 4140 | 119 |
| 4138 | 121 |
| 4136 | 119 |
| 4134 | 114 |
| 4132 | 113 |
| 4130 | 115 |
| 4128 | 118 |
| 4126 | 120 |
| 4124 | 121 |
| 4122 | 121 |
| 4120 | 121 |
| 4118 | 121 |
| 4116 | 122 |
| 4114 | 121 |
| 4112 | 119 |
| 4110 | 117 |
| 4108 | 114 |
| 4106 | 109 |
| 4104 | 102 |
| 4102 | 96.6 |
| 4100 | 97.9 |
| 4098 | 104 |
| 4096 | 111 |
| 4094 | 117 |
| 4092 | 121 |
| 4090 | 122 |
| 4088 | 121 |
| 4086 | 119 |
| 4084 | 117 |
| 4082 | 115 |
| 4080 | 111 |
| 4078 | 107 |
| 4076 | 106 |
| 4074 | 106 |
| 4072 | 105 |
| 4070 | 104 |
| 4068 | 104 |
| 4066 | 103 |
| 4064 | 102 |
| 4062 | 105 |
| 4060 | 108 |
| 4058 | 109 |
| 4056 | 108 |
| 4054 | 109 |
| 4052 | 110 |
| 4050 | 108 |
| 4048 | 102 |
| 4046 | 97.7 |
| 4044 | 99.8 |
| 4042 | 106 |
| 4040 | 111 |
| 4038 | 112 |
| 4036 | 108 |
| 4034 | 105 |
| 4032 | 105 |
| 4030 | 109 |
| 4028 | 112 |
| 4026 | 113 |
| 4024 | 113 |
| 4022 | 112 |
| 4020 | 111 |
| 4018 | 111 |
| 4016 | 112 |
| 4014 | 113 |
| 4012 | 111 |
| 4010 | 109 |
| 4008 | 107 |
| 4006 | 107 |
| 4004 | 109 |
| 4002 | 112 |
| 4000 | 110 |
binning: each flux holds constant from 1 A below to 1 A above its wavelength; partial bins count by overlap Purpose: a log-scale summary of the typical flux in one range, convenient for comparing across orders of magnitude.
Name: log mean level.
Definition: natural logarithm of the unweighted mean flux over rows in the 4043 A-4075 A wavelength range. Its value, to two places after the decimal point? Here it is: 4.65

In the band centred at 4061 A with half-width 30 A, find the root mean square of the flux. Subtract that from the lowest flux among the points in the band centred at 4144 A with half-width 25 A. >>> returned 4.7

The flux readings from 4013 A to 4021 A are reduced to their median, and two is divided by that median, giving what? 0.0179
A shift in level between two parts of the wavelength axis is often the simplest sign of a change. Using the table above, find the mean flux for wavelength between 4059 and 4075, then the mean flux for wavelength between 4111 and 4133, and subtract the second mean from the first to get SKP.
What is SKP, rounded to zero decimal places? -15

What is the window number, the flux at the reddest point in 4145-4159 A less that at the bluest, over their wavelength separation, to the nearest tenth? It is 0.0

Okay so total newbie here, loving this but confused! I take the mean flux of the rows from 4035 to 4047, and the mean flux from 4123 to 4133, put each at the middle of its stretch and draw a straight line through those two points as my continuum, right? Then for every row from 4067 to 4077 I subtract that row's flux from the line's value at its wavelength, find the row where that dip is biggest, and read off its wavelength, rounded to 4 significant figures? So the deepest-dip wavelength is 4070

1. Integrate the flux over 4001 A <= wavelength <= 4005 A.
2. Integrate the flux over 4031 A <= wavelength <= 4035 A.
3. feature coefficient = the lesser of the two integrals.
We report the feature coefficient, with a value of 420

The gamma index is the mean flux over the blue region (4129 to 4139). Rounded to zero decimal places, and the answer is 116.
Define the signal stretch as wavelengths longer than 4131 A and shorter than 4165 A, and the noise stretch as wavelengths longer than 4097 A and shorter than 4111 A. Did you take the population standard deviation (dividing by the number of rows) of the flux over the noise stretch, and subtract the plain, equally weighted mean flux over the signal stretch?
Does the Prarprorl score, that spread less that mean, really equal -110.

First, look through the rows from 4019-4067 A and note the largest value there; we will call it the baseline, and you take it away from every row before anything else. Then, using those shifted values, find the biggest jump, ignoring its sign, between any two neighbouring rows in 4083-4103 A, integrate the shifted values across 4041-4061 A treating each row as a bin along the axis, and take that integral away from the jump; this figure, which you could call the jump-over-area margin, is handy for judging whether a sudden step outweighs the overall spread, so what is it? 152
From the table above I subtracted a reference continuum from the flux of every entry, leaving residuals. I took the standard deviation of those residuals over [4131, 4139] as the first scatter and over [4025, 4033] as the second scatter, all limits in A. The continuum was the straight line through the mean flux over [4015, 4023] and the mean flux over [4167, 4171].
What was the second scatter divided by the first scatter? 1.0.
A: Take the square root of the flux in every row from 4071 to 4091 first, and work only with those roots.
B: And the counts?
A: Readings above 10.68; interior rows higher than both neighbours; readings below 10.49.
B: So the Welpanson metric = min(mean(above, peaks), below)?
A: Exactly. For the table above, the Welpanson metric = 2.5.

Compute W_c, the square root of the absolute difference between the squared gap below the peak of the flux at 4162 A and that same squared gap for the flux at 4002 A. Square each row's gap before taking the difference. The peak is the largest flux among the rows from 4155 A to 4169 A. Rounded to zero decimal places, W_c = 10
